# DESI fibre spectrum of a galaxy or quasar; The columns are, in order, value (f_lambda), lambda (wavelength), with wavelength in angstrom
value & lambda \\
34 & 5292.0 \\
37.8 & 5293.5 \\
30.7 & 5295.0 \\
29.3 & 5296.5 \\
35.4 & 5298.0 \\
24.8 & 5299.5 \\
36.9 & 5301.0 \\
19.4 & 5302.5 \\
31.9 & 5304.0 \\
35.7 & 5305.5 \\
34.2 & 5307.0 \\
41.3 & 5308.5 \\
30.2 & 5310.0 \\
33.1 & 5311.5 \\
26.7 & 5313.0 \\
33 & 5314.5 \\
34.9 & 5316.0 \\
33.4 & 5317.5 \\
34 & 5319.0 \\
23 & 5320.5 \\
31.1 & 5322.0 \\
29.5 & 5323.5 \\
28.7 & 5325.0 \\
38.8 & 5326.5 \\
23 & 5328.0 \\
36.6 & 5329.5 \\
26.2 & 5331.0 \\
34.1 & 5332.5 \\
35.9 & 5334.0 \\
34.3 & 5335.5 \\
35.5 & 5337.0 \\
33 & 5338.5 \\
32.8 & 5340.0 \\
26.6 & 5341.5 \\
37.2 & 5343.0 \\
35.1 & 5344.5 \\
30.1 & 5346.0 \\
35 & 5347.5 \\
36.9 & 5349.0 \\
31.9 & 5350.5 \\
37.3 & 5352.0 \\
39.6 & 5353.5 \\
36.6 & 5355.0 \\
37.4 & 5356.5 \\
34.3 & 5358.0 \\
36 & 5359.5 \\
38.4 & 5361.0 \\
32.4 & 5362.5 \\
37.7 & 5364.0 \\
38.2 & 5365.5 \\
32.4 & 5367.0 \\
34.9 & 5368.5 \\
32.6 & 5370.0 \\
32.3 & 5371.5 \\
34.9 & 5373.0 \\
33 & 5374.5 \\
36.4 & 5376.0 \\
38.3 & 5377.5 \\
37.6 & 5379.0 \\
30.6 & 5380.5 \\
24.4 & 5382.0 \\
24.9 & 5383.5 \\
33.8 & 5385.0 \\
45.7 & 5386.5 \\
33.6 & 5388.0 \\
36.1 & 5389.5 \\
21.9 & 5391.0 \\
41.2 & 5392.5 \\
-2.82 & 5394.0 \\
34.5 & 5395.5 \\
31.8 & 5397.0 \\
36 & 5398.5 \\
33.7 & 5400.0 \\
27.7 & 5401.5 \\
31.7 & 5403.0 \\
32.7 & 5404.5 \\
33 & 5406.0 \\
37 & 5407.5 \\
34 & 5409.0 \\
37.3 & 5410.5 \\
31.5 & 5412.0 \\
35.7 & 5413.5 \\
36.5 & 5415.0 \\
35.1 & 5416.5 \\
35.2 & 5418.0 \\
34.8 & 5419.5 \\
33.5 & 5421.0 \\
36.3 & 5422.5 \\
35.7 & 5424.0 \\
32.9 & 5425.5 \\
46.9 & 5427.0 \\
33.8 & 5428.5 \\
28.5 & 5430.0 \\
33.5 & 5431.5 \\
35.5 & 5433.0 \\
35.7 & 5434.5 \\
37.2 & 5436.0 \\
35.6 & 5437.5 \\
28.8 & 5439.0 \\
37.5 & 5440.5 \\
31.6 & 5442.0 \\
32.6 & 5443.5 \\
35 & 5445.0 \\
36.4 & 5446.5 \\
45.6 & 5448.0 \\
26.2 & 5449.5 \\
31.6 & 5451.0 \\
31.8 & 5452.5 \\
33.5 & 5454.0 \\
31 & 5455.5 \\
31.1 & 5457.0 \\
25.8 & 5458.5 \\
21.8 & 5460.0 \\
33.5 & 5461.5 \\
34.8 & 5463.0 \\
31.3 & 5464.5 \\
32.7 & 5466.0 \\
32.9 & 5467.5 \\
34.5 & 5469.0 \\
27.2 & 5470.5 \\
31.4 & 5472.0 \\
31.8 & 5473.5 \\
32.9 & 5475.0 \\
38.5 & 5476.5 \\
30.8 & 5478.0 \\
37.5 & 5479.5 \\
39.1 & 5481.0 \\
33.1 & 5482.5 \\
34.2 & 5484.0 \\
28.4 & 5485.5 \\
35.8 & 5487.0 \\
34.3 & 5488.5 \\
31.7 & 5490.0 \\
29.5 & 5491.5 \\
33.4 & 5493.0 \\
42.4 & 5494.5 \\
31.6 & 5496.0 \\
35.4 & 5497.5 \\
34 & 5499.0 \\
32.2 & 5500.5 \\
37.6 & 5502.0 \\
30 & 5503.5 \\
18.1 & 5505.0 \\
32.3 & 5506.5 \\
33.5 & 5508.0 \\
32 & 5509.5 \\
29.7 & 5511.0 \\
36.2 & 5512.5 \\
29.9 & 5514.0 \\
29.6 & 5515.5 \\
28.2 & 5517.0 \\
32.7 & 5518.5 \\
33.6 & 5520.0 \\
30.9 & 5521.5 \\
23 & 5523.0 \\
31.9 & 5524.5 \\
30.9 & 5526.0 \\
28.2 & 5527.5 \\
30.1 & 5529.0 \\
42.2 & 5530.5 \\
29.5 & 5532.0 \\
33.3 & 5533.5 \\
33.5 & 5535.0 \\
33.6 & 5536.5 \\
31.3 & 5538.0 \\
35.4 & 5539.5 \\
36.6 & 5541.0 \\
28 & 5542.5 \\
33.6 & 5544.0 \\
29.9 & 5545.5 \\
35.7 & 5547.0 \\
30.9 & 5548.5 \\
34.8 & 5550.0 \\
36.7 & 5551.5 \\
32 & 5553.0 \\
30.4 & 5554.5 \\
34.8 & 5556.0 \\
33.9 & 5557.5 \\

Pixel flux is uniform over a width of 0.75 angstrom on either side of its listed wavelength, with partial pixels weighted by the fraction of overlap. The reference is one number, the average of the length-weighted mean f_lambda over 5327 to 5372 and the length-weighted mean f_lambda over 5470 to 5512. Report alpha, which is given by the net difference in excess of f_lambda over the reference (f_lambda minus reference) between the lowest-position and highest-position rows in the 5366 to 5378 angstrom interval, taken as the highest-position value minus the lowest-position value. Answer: 6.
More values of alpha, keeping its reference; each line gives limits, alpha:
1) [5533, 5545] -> 0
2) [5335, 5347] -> -4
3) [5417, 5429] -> -1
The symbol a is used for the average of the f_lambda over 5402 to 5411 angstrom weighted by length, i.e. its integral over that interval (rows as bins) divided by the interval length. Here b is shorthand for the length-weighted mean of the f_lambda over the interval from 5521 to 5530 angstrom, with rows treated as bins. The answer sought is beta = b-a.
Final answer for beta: -4.5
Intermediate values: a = 34.0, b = 29.5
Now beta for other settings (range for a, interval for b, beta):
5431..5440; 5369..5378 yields 0.0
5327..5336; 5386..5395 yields -2.8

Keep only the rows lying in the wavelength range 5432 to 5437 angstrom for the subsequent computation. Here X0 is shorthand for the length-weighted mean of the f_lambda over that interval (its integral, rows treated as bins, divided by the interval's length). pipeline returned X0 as 36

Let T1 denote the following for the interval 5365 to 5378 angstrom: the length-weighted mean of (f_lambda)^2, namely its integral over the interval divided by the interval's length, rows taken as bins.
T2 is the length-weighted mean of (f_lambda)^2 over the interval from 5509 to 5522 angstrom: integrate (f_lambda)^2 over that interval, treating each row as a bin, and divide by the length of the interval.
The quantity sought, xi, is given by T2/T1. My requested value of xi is 0.82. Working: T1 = 1205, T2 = 993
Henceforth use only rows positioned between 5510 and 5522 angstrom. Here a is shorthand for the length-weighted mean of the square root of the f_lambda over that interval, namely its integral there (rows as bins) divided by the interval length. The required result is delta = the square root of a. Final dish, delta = 2.37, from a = 5.60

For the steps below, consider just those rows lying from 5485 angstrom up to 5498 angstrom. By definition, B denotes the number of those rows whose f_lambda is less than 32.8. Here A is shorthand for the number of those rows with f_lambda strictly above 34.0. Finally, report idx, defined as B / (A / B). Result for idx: 4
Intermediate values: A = 4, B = 4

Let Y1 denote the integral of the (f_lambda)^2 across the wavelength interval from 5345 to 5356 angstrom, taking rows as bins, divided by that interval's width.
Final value 1261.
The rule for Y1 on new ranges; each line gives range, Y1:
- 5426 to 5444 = 1230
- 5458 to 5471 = 958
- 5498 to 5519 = 992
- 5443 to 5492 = 1087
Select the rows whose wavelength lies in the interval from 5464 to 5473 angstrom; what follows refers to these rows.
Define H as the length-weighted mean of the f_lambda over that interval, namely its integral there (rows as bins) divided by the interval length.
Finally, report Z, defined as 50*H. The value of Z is 1584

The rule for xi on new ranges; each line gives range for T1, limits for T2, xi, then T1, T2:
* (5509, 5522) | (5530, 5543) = 1.16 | 993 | 1147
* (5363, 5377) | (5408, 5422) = 1.01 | 1211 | 1221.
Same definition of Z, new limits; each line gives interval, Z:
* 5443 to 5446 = 1706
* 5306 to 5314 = 1659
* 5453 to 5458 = 1578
